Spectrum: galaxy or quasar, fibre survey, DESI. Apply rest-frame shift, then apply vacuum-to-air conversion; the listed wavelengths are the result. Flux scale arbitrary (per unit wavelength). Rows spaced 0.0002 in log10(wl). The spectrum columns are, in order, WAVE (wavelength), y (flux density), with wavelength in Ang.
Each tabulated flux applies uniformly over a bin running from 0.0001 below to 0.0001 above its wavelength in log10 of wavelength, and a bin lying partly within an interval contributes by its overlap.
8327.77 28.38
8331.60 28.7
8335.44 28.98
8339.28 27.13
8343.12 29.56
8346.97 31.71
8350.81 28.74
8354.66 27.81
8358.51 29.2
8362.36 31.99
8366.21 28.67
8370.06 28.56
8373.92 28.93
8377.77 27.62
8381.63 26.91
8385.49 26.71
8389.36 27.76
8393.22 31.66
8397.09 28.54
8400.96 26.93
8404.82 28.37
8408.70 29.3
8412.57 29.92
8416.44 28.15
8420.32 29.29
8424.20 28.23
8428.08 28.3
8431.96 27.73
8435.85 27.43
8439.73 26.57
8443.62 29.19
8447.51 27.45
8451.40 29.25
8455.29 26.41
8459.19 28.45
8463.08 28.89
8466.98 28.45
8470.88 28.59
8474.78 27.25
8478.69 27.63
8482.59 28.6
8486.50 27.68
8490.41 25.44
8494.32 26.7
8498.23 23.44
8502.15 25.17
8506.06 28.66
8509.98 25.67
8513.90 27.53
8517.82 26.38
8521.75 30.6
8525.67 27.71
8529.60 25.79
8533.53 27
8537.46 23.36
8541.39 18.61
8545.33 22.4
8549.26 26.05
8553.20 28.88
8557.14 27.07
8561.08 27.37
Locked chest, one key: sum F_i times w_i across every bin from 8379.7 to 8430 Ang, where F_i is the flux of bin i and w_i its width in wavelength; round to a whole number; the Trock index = 1432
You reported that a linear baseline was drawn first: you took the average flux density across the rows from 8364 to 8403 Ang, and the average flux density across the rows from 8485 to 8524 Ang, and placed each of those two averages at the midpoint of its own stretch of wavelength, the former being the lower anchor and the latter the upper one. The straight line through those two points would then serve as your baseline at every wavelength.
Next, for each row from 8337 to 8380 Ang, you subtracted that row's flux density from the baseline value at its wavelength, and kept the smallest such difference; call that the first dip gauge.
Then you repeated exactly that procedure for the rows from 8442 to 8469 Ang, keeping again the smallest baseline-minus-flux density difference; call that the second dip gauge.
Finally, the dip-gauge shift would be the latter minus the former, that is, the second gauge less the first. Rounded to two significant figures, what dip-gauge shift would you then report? 1.6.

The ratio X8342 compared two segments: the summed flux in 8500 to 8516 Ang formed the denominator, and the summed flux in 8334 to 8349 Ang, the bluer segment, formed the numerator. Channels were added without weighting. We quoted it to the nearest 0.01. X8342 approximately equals 1.10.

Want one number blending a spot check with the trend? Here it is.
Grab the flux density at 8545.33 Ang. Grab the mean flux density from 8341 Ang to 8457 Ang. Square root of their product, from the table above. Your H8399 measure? 25.3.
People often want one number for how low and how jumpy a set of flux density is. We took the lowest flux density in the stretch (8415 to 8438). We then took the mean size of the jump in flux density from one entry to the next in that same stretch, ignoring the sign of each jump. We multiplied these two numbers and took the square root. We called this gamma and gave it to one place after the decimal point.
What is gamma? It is 4.2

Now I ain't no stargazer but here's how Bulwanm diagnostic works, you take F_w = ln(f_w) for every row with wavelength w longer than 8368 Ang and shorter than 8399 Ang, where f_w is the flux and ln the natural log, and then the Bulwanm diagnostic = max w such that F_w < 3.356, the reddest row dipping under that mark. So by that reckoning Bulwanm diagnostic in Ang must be 8397.09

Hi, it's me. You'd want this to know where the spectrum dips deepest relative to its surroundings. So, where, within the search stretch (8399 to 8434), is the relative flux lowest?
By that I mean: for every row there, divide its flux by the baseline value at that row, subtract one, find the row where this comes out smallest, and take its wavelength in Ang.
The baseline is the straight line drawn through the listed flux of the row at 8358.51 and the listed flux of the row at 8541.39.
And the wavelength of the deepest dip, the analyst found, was 8400.96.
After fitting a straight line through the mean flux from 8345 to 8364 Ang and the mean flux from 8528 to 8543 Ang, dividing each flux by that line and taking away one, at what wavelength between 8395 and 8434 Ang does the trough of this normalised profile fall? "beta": 8400.96 Ang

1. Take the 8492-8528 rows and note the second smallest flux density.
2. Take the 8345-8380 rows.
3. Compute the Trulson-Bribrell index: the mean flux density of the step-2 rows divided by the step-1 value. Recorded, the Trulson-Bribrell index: 1.16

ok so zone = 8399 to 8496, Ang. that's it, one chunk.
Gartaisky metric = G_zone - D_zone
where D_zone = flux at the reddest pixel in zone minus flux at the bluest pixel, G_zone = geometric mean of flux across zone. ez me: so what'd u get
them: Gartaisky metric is 28.2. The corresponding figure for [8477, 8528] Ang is 26.9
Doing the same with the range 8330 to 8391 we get 29.6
